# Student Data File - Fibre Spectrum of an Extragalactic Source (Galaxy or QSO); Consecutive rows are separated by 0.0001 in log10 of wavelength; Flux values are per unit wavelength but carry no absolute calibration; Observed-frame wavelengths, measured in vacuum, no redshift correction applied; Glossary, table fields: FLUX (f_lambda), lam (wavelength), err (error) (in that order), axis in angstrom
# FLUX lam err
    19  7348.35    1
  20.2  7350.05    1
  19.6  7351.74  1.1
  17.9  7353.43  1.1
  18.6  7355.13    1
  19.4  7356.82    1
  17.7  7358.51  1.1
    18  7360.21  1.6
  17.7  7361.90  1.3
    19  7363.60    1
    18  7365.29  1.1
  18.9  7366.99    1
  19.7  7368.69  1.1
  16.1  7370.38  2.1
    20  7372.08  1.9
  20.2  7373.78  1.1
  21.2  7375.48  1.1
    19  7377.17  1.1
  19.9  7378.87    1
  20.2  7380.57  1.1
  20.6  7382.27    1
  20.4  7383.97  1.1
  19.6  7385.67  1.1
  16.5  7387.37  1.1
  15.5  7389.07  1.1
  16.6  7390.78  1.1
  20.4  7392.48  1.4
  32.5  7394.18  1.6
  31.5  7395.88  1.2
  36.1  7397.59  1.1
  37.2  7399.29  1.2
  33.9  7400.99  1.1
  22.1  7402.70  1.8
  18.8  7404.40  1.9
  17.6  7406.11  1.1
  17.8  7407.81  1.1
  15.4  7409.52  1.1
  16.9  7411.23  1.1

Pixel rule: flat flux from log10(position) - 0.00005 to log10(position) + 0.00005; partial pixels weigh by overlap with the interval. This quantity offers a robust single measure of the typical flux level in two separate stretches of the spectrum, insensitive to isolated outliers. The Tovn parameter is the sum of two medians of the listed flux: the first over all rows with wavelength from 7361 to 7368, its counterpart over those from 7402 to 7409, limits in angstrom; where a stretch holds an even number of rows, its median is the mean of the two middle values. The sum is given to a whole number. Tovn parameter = 37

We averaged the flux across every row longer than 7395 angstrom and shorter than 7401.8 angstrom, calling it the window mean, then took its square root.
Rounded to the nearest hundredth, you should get 5.89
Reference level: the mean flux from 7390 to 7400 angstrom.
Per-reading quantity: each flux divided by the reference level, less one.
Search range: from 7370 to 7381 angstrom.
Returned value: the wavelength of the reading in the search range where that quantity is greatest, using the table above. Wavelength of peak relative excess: 7375.48 angstrom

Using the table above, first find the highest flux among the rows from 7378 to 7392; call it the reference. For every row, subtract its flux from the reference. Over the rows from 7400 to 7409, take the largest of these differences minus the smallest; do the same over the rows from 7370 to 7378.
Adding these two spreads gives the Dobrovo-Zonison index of 21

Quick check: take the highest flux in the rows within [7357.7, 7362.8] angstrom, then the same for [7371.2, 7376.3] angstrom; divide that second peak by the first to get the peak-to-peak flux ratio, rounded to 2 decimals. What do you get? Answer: 1.18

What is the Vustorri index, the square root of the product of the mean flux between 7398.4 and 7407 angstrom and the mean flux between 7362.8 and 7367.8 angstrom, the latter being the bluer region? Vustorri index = 22.0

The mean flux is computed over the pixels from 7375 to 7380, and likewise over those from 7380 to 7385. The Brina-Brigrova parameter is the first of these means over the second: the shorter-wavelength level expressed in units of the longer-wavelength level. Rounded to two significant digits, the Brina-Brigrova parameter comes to 0.98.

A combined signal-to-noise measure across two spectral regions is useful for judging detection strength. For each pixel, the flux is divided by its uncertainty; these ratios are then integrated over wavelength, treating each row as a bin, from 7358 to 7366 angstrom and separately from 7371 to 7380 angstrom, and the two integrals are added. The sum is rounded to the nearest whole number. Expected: 274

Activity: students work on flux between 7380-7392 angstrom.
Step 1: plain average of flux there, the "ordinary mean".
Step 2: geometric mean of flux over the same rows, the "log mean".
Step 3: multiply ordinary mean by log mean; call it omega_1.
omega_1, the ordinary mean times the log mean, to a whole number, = 340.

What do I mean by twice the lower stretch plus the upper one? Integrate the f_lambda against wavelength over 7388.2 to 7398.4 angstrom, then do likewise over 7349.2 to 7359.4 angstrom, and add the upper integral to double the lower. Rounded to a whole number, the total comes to 644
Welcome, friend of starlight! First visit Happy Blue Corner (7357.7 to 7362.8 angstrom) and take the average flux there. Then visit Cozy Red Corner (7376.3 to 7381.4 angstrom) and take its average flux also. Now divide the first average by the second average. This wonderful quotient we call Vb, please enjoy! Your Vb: 0.90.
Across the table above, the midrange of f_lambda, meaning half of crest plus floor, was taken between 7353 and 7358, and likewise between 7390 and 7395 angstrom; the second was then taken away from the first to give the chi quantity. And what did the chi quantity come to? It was -5.9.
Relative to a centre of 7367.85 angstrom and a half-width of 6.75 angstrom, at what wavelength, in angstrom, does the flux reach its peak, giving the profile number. 7373.78 angstrom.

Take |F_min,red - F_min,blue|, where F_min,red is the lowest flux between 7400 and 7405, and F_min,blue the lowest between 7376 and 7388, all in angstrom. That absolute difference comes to 2.3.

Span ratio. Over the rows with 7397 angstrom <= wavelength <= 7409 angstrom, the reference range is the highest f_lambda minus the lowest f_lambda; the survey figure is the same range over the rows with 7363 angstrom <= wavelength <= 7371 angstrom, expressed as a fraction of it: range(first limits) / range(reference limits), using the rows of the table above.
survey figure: 0.18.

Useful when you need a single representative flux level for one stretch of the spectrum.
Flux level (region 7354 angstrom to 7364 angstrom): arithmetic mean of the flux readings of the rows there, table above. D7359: 18.4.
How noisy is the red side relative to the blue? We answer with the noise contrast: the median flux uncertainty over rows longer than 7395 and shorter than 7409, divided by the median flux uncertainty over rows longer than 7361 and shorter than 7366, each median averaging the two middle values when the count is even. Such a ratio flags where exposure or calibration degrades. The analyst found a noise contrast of 1.05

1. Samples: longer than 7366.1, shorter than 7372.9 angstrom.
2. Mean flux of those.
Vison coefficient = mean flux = 18.7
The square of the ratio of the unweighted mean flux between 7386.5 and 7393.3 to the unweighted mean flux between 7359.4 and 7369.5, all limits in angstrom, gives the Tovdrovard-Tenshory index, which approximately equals 0.86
